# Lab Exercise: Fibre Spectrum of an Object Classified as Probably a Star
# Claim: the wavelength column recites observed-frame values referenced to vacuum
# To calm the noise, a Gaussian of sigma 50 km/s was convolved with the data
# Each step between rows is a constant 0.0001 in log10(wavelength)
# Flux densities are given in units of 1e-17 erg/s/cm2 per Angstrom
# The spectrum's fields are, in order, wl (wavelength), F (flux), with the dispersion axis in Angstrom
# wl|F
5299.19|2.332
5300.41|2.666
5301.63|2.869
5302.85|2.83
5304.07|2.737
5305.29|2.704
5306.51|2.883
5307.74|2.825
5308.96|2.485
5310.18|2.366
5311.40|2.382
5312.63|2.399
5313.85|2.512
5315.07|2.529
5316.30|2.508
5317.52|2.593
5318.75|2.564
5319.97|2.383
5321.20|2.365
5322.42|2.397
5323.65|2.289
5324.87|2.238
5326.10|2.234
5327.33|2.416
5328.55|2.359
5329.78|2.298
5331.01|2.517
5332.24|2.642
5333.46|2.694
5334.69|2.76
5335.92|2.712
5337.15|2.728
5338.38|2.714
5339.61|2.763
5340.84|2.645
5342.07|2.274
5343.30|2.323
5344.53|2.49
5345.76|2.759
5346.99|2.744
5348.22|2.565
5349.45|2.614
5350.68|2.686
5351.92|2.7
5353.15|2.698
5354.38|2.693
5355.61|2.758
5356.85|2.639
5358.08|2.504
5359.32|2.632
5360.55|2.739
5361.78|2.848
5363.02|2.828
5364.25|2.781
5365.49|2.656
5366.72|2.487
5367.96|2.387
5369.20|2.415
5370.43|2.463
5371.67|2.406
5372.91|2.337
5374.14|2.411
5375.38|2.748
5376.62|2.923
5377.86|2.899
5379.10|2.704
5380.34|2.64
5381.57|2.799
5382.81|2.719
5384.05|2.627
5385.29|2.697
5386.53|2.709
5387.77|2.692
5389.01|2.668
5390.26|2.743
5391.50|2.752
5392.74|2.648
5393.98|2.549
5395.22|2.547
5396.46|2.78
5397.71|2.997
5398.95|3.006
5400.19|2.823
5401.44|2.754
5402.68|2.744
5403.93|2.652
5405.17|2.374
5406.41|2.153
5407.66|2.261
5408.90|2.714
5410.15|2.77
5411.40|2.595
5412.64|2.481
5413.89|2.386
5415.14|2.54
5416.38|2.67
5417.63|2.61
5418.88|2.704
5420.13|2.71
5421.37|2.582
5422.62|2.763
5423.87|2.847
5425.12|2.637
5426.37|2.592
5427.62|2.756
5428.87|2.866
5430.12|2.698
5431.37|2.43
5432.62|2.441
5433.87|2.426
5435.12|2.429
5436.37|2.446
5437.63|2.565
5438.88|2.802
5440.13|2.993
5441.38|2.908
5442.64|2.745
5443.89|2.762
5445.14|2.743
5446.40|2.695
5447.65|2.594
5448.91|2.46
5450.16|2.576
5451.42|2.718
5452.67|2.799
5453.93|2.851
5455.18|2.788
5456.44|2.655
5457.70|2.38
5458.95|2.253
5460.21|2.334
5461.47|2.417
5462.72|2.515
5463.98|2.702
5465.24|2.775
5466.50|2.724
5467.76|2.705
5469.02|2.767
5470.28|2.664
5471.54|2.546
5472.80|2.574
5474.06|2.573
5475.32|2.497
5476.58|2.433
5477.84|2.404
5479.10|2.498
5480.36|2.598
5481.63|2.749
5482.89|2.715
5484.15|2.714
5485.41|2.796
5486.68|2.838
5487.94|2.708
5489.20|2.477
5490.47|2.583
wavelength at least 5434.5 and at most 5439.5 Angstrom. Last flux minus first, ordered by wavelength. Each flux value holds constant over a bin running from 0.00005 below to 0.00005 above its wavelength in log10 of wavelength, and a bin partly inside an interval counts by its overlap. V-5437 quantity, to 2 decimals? 0.37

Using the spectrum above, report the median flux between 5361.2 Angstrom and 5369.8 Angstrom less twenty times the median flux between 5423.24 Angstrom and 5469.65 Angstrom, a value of -51.3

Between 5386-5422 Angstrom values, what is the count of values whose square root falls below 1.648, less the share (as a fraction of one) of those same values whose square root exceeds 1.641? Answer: 20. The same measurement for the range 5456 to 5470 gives 8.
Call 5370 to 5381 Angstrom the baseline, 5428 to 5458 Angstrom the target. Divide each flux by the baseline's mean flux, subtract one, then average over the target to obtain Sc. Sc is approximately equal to 0.016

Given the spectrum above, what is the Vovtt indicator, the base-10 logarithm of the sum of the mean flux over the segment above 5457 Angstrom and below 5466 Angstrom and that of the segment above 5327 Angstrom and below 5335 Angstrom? 0.700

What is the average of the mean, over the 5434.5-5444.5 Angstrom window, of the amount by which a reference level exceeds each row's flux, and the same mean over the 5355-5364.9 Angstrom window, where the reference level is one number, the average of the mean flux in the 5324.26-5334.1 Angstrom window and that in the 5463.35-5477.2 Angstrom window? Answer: -0.18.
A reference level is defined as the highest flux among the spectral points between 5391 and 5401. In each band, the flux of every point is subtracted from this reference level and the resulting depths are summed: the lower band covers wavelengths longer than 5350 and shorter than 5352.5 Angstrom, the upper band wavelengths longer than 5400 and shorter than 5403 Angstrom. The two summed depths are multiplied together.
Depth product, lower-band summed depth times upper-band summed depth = 0.4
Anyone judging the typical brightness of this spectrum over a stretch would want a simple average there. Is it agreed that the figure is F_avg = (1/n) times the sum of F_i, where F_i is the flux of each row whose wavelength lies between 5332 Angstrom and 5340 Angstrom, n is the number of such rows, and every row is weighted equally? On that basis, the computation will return 2.72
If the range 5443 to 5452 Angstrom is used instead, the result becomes 2.65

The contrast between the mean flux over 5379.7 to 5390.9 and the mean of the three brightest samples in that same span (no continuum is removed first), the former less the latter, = -0.05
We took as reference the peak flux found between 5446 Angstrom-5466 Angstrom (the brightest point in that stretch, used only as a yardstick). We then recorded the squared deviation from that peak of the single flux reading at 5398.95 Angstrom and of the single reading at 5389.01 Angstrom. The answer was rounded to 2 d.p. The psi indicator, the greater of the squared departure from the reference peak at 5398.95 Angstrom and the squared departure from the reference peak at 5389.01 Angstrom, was 0.03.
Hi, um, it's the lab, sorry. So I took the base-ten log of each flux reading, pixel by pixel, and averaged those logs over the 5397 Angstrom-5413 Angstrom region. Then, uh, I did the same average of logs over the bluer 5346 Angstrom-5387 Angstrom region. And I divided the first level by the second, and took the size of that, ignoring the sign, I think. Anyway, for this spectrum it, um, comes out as 0.99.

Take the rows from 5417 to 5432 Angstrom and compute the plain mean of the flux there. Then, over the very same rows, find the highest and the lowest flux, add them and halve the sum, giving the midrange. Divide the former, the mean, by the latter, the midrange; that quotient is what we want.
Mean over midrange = 1.01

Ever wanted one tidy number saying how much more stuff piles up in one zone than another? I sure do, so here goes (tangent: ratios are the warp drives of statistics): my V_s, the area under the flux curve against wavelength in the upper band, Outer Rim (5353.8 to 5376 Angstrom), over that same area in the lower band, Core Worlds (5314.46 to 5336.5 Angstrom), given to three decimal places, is 1.058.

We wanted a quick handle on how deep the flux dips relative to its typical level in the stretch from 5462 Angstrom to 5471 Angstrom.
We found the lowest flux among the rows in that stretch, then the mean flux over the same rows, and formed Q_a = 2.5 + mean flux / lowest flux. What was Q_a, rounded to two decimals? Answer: 3.57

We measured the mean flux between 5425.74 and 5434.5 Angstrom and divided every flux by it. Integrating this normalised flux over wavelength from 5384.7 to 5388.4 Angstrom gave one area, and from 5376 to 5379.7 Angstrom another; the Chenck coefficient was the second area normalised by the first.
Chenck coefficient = 1.05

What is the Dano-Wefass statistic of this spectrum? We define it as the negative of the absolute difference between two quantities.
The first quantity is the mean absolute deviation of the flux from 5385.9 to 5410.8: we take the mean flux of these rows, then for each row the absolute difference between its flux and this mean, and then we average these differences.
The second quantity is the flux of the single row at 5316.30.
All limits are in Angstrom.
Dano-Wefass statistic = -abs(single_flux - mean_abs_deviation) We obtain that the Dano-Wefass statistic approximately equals -2.36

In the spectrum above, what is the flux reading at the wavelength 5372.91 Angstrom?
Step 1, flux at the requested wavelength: 2.337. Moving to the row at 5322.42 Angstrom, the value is 2.397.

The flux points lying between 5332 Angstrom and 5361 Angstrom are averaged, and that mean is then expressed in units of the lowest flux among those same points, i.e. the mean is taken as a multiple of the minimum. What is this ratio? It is 1.16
